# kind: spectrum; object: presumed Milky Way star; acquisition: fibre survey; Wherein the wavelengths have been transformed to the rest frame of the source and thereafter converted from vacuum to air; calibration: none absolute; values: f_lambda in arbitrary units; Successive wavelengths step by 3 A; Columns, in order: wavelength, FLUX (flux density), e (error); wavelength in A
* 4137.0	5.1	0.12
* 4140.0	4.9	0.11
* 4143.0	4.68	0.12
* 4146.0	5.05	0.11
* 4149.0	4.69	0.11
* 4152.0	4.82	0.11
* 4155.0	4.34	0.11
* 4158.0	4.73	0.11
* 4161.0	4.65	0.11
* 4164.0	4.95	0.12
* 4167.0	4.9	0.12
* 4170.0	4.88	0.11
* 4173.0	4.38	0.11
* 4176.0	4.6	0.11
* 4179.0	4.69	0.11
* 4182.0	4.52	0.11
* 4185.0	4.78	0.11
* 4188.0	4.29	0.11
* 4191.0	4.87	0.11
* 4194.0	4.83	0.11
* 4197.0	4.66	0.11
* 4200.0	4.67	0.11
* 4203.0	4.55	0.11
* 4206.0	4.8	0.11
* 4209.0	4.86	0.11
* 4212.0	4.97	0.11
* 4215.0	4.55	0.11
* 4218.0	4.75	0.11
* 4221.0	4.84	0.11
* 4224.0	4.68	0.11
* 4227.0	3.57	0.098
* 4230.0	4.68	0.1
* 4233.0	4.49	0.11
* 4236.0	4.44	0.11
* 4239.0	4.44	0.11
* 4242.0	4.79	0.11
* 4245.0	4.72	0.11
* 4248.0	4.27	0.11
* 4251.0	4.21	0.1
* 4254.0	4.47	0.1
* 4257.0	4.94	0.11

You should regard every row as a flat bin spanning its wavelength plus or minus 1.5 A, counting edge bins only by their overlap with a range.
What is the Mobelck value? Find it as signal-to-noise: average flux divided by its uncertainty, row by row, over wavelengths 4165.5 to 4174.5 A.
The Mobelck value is 41.7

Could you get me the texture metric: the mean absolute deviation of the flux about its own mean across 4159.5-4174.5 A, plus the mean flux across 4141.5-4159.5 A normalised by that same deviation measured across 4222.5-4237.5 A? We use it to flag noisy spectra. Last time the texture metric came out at 15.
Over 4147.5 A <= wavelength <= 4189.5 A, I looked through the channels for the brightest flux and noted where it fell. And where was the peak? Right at 4164.0 A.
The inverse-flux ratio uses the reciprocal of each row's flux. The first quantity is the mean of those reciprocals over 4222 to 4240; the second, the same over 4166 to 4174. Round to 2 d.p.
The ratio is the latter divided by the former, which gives 0.92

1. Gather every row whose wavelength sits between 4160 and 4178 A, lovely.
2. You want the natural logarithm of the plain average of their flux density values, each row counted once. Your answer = 1.55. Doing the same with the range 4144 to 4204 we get 1.55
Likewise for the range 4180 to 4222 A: 1.55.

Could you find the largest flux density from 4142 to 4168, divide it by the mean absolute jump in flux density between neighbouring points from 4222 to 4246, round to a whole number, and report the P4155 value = 12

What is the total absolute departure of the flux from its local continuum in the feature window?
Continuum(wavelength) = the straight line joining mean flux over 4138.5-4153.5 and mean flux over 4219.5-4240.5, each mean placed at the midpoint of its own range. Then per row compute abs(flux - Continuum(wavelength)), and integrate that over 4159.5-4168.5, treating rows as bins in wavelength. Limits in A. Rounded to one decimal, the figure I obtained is 1.4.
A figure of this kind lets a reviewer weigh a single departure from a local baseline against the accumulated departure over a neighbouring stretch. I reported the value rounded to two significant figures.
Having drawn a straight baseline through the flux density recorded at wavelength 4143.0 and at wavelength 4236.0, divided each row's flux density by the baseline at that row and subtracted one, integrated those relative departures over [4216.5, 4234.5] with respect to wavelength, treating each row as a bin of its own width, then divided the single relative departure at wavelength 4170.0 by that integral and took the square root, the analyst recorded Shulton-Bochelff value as 0.65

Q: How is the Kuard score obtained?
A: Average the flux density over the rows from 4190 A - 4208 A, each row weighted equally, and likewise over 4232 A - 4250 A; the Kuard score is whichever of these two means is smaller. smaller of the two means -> 4.52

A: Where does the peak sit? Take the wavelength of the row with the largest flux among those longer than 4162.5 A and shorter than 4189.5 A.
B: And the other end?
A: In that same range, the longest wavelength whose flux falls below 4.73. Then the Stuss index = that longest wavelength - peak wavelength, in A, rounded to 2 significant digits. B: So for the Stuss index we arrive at 24 A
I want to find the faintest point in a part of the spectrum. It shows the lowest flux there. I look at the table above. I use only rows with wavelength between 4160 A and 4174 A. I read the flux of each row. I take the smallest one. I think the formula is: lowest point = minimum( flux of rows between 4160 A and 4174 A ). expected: 4.38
